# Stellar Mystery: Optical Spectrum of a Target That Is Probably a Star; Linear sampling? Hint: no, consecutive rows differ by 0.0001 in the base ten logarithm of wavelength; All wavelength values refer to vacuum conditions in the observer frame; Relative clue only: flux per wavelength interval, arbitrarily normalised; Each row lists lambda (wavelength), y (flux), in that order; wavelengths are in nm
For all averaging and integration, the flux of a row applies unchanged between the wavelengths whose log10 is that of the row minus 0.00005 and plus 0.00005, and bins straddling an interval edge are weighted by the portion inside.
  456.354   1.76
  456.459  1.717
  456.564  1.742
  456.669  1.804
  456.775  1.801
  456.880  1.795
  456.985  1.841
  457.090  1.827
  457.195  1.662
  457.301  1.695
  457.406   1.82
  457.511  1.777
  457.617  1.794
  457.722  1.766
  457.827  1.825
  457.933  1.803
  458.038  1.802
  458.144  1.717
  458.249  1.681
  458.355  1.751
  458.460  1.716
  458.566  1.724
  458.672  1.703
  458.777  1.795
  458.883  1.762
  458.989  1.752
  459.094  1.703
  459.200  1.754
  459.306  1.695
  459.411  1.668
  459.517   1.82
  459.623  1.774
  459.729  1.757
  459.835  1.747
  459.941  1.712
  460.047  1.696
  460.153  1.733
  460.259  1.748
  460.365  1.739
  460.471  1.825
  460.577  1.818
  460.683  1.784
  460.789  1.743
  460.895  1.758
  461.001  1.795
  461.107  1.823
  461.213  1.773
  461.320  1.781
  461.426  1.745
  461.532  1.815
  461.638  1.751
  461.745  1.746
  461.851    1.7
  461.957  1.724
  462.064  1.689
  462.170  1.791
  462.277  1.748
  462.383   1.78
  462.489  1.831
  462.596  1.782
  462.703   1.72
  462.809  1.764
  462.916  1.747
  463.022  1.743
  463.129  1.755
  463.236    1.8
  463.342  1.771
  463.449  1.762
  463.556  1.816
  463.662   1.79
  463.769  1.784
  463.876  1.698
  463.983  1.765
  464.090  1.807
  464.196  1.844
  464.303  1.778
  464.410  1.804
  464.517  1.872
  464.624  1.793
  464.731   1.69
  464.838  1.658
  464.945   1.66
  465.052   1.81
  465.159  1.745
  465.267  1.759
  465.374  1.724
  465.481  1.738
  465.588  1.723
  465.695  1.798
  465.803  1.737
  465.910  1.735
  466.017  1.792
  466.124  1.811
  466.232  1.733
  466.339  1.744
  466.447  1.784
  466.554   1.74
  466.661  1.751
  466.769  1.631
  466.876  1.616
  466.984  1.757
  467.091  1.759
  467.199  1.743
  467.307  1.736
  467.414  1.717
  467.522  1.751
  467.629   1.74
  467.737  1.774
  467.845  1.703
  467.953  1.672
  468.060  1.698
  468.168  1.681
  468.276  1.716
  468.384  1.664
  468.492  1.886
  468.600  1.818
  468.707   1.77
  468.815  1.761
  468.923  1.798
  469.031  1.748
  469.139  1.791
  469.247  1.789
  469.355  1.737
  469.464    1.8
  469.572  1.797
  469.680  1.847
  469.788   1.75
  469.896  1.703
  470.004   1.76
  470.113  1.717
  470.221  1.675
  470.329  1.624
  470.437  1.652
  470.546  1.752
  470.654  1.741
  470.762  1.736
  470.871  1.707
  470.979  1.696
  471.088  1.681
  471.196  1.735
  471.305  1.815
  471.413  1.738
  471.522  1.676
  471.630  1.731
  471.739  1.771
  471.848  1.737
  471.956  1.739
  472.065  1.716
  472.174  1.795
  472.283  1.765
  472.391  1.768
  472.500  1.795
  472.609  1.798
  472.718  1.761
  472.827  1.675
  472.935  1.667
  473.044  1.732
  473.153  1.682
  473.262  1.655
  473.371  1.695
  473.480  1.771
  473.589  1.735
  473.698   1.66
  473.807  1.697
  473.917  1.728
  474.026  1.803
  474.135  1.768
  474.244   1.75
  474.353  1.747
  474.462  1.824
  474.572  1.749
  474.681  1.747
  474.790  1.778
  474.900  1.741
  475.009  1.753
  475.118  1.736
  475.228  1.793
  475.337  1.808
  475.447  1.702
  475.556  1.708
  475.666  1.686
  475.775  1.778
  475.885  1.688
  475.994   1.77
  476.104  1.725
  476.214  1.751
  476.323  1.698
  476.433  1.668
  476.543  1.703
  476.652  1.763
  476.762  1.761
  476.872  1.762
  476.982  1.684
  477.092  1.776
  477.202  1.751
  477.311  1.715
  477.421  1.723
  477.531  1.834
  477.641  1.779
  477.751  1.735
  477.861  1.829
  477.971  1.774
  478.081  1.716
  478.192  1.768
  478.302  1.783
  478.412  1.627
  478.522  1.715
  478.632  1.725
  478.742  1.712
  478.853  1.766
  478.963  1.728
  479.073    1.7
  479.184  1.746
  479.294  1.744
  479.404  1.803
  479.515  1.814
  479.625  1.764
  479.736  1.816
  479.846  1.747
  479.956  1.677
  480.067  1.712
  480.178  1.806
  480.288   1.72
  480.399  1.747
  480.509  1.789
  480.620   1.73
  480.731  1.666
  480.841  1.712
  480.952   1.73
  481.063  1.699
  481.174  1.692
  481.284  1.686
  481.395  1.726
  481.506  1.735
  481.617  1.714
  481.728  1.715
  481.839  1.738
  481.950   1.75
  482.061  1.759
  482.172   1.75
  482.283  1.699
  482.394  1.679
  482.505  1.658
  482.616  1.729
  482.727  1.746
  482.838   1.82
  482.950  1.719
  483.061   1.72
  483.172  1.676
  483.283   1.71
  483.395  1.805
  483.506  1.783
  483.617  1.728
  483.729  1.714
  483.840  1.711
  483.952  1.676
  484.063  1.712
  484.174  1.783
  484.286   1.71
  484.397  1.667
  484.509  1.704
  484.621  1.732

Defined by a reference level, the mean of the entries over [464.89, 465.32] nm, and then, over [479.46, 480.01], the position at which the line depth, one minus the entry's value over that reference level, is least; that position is 479.736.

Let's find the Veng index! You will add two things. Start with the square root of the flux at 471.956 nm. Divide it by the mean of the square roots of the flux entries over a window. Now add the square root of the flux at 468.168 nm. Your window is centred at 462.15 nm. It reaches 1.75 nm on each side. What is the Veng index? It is 2.29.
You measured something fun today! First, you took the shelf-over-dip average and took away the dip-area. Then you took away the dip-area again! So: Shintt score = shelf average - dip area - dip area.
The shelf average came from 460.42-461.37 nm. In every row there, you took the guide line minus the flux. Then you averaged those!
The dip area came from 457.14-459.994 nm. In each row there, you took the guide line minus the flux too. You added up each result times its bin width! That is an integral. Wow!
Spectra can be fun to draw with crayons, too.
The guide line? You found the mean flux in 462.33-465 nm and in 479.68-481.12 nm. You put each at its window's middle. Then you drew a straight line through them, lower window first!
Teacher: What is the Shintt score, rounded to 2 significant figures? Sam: -0.20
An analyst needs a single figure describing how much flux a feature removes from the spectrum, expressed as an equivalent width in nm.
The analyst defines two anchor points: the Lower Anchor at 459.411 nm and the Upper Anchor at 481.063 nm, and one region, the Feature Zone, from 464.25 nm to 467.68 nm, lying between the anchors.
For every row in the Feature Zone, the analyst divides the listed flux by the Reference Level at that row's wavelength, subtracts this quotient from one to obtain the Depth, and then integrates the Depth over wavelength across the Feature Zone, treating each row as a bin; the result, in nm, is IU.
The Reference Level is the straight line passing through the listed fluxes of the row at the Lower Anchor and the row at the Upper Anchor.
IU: -0.14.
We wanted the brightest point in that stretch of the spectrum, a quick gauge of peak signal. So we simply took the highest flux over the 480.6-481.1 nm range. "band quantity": 1.73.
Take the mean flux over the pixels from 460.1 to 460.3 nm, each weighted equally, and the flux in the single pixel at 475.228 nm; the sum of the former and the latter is 3.53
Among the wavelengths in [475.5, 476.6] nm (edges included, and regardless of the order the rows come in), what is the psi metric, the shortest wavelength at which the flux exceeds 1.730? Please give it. 475.775 nm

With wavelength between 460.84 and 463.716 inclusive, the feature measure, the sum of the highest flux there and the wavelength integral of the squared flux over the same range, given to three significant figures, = 10.8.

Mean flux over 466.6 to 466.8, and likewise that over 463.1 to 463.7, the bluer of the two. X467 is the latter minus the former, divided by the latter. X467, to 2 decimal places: 0.05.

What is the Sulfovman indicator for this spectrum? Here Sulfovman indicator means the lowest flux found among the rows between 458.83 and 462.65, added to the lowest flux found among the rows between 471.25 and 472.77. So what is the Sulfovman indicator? 3.34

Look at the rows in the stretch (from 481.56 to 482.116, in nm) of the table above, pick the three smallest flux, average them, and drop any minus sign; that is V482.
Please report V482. 1.72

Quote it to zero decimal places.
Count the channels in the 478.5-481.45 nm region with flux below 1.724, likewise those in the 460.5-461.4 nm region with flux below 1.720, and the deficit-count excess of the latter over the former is -11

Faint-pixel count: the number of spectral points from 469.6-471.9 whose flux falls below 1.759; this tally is 17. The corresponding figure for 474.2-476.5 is 15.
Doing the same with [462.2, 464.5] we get 6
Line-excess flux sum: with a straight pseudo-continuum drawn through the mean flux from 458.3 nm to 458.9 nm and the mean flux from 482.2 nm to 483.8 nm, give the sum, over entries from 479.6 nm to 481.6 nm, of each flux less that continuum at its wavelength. 0.03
